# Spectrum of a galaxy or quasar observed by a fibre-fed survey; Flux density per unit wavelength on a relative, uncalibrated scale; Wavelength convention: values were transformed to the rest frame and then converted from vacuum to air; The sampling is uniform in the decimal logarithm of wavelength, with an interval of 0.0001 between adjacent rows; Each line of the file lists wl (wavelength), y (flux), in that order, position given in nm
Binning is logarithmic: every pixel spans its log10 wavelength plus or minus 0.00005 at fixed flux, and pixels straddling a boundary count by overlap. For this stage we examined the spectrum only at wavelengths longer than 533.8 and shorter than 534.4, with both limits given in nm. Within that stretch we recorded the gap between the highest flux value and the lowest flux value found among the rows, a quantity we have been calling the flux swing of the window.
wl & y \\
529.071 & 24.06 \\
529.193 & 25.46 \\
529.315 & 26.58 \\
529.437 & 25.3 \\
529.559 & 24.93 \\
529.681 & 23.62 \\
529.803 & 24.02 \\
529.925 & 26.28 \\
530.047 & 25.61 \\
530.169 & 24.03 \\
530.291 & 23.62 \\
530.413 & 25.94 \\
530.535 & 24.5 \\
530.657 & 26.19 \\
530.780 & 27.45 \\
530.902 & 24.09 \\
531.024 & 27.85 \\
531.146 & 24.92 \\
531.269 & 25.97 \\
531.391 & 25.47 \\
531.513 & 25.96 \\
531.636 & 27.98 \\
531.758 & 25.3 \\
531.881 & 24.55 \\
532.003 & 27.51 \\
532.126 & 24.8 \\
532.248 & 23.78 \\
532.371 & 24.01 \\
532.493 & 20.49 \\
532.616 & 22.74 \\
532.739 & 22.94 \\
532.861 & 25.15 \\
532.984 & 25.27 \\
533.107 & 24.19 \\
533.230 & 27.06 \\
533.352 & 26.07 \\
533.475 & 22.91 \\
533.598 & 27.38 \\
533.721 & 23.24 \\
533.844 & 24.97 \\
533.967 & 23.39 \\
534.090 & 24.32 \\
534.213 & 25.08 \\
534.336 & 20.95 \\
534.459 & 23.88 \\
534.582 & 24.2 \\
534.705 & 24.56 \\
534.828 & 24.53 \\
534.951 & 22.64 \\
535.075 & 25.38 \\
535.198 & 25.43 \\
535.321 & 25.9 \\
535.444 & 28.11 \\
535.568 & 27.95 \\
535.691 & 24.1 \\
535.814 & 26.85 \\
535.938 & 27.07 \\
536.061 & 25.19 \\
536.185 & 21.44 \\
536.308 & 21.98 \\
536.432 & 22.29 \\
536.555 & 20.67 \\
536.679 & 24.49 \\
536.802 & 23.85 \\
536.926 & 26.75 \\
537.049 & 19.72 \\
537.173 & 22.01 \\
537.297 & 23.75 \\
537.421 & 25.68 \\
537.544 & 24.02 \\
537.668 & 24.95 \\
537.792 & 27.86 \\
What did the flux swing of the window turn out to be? 4.1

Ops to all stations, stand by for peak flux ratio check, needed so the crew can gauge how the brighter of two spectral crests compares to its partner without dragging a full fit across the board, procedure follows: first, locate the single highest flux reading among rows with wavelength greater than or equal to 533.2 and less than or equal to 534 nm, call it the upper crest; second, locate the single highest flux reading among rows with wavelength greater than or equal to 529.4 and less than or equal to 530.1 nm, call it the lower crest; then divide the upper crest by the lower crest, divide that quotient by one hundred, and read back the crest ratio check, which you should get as 0.0104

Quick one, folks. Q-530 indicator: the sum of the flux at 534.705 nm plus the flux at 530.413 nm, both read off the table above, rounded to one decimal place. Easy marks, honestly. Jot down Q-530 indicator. 50.5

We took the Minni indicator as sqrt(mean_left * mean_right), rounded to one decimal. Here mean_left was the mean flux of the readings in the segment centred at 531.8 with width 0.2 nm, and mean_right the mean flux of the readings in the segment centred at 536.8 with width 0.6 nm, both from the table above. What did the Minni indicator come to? 24.0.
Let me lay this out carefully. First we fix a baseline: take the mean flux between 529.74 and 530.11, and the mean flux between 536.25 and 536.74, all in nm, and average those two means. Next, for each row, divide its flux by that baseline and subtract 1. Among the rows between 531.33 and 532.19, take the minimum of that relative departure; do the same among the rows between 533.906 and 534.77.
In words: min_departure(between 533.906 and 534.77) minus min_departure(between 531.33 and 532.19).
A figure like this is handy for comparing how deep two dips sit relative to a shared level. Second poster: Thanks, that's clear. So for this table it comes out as -0.15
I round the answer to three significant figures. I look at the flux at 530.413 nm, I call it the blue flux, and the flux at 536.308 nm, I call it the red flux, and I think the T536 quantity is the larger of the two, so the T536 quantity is 25.9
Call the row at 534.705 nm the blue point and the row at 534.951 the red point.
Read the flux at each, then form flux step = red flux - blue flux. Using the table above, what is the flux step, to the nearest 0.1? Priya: -1.9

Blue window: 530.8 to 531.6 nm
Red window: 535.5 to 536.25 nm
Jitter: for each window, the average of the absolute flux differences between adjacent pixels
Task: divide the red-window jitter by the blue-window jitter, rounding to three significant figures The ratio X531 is 1.43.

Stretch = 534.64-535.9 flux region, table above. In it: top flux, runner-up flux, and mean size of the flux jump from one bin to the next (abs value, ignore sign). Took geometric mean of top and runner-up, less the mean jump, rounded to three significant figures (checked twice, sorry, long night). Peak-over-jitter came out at 26.5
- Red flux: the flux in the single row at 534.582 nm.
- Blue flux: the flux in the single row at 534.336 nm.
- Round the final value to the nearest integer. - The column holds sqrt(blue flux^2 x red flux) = 103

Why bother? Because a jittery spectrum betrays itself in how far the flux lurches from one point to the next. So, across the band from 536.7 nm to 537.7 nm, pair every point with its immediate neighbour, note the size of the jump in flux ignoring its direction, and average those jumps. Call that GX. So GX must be 2.6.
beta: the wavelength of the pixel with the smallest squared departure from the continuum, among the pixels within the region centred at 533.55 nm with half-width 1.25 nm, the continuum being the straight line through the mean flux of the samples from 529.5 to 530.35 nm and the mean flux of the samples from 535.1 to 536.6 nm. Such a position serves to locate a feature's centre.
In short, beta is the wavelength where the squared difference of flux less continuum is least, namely 534.705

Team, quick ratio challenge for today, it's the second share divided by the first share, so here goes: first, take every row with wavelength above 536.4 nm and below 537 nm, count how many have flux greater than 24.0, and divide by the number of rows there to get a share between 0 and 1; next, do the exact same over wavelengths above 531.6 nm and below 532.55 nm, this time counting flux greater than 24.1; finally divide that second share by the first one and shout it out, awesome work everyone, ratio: 1.6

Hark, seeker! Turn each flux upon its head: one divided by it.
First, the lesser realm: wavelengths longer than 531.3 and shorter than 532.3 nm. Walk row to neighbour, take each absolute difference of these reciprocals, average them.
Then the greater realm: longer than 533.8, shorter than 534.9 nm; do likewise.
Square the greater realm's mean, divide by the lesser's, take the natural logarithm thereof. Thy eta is -6.00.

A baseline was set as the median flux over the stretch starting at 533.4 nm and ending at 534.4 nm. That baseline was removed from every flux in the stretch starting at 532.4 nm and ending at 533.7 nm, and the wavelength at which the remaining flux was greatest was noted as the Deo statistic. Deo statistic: 533.598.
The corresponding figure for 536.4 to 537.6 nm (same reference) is 536.926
